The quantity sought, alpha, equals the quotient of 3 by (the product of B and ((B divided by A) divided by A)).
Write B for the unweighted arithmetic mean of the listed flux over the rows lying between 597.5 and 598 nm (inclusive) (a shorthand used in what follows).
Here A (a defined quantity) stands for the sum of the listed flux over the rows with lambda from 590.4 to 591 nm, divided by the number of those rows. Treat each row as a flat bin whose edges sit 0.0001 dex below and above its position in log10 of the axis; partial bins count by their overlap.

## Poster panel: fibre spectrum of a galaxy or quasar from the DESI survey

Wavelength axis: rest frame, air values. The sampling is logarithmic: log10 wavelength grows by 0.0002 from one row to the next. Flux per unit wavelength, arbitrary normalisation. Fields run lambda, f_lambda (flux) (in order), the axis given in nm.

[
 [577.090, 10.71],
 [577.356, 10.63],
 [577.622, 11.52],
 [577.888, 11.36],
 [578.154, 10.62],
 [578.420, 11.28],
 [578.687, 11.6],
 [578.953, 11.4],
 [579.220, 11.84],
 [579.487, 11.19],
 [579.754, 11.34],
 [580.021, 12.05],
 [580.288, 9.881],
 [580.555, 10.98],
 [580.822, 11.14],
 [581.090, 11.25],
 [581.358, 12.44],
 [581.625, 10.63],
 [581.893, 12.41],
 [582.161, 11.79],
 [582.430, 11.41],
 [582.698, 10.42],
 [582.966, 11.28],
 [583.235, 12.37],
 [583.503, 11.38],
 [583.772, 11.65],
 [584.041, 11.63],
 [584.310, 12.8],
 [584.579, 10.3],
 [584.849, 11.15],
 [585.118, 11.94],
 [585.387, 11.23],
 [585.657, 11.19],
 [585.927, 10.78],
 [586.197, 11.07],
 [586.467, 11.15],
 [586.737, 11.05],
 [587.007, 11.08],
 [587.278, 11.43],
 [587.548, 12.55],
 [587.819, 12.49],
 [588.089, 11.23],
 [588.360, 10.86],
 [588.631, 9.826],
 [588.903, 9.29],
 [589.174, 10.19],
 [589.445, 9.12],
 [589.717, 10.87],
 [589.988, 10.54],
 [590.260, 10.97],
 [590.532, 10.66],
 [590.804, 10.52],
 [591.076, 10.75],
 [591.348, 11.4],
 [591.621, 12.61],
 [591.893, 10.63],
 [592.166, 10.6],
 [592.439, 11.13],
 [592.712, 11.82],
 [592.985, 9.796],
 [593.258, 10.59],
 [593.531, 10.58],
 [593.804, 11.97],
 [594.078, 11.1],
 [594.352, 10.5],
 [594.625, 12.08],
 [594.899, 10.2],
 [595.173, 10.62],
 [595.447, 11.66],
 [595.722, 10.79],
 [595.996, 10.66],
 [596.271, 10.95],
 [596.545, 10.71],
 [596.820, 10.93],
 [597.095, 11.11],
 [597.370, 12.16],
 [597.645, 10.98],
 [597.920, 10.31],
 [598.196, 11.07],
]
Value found 2.97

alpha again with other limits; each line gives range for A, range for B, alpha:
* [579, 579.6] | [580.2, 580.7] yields 3.66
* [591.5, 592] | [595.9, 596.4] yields 3.47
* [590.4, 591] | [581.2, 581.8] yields 2.53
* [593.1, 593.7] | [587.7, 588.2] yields 2.39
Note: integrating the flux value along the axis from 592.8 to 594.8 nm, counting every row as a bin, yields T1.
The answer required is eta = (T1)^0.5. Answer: 4.68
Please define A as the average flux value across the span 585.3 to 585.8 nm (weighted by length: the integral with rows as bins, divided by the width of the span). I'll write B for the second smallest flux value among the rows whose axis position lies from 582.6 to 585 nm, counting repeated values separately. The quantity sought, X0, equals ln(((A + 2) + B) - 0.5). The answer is 3.140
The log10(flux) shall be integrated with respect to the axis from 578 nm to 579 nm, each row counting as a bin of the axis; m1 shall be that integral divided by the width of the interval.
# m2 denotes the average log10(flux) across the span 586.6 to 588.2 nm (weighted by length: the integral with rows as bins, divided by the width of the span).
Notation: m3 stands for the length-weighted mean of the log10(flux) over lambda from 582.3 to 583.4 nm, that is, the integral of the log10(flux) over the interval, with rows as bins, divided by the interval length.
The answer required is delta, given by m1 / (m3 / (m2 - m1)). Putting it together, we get 0.02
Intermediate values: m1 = 1.05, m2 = 1.066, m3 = 1.06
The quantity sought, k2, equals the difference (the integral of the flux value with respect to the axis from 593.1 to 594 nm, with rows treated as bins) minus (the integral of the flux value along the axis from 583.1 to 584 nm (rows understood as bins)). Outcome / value -0.68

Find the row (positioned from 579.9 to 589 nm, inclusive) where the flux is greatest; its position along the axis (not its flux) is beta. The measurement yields 584.310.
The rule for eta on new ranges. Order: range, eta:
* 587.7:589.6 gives 4.45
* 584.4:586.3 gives 4.60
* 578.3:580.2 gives 4.67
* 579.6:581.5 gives 4.63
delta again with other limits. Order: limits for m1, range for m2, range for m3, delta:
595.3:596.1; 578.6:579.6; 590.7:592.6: 0.02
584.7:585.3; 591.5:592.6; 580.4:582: -0.01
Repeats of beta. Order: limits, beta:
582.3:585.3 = 584.310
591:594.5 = 591.621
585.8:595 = 591.621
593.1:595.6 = 594.625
